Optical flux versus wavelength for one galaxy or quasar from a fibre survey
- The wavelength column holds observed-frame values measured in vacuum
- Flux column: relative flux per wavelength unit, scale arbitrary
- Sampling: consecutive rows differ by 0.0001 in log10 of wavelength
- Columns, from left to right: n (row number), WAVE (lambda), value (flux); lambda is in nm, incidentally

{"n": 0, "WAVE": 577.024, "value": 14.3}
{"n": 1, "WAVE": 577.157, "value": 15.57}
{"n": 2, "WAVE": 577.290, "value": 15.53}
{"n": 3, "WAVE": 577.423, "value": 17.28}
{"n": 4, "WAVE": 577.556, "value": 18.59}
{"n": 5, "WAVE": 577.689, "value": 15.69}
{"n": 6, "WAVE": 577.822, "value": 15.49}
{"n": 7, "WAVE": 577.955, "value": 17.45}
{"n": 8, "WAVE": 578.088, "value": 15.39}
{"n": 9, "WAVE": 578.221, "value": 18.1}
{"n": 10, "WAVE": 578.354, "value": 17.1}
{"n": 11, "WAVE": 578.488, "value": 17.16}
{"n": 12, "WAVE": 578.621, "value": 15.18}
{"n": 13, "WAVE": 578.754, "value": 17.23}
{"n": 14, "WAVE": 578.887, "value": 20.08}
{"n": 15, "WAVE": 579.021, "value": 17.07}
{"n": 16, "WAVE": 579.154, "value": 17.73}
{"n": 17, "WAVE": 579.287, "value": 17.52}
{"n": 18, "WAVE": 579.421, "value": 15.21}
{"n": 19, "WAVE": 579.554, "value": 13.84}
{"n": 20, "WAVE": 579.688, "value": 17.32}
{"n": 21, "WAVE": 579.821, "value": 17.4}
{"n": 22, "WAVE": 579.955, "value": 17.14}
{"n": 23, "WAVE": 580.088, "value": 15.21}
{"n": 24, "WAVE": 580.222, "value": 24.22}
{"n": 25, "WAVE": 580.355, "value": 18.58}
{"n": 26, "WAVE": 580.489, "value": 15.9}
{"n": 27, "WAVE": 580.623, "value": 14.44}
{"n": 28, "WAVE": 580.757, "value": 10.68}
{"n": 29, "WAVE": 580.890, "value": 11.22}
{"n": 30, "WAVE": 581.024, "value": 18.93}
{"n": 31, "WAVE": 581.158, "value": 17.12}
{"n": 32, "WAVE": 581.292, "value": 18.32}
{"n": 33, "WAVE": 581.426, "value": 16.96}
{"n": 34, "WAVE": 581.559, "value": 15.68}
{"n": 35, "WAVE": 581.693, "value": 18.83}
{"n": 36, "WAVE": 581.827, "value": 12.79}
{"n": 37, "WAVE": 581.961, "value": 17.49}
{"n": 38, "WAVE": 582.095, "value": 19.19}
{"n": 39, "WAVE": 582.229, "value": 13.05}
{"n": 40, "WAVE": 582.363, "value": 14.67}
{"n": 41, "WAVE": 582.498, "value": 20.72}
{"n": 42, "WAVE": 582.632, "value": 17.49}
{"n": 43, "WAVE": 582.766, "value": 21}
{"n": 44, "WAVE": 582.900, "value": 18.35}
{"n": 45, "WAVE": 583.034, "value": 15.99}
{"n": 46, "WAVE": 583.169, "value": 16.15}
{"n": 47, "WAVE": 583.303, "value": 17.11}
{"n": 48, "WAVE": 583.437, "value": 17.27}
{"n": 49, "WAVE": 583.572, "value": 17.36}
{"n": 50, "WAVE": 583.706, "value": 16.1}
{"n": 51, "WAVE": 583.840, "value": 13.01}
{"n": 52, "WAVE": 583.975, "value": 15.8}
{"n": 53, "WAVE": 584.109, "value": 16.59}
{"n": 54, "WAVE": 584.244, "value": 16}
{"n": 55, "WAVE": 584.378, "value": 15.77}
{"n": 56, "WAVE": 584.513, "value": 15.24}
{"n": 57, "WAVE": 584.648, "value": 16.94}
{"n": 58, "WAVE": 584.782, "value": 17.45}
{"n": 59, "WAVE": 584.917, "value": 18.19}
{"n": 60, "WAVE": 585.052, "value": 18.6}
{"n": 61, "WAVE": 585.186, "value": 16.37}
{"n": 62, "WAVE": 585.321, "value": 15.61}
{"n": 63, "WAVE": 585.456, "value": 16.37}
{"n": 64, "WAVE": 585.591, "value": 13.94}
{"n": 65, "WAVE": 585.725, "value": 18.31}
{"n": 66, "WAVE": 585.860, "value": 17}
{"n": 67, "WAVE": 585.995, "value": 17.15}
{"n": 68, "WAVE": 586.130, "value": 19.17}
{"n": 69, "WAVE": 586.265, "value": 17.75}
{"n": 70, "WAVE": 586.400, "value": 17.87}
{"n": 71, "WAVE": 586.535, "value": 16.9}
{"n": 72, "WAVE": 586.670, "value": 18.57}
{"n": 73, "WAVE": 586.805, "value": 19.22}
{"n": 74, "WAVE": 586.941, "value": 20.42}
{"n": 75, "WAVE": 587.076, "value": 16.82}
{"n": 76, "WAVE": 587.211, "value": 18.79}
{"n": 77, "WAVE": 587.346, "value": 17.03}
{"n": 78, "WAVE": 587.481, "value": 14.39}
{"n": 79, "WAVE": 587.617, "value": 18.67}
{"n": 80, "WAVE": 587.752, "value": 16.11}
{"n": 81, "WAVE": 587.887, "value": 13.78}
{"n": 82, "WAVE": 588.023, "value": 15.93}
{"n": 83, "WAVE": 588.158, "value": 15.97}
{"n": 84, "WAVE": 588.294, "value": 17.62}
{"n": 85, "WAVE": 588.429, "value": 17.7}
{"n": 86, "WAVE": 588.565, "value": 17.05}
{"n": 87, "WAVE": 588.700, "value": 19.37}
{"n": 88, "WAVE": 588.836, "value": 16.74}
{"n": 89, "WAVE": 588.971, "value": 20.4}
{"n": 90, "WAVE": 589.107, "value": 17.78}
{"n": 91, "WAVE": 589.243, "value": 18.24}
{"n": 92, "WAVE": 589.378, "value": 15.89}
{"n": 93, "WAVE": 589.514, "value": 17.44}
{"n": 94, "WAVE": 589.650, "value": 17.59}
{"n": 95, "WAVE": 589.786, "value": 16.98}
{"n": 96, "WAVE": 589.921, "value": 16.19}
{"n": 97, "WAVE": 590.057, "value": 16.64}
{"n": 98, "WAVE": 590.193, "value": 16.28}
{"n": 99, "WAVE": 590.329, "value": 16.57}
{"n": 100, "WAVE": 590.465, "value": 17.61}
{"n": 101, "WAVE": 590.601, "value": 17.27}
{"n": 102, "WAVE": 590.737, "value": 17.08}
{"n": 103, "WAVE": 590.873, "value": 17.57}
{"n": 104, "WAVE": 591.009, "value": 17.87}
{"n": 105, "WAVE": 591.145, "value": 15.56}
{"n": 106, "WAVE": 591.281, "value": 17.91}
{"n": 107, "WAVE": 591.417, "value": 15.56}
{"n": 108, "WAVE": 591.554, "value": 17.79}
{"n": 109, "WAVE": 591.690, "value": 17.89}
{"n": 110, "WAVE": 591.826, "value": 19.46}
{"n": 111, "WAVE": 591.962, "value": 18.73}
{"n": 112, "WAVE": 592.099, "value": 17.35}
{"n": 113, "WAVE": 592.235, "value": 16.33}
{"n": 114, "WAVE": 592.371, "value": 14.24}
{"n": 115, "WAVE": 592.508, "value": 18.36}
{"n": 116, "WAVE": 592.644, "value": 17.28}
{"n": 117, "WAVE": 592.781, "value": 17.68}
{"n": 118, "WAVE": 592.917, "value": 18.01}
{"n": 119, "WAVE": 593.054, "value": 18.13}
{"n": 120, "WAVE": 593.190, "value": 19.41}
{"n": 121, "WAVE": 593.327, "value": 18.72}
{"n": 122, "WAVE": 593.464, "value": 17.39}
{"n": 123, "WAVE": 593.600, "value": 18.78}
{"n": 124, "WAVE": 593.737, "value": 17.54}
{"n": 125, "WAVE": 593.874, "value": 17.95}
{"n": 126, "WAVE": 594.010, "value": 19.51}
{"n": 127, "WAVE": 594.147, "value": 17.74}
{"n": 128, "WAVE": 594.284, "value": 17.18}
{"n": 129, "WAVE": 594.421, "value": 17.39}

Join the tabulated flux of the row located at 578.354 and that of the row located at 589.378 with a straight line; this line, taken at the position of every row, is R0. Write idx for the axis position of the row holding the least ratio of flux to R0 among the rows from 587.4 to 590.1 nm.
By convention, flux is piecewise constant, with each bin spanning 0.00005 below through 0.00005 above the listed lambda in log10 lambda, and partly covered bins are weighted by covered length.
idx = 587.887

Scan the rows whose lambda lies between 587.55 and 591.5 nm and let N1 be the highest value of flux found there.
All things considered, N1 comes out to 20.4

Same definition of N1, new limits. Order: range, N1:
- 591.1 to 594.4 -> 19.51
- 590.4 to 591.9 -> 19.46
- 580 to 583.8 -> 24.22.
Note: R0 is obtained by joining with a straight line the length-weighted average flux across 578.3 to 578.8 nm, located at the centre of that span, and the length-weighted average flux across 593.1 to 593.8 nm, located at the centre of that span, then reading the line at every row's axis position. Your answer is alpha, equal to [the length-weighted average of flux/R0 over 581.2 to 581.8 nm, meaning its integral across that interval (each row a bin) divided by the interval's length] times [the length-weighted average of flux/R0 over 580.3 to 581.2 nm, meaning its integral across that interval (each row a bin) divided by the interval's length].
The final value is 0.91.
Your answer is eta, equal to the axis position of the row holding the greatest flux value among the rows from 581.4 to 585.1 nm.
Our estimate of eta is 582.766 nm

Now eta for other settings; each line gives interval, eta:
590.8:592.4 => 591.826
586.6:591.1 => 586.941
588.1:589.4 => 588.971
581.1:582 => 581.693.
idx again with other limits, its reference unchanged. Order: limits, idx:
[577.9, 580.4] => 579.554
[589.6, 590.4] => 589.921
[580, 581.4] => 580.757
